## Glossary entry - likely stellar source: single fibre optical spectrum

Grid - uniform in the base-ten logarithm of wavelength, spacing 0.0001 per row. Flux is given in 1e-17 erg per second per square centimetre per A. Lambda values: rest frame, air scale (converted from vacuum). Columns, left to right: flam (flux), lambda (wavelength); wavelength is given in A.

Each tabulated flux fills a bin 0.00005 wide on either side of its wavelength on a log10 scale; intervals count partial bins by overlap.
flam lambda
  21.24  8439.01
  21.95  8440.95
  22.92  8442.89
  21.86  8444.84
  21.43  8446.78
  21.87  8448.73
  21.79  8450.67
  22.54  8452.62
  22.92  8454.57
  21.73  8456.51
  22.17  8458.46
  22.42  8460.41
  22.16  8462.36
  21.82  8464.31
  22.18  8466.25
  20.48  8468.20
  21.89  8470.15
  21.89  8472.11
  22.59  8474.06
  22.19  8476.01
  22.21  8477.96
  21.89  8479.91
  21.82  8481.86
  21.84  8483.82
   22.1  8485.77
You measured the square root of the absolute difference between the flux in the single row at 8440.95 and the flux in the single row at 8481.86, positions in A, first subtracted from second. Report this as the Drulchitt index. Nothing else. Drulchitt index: 0.36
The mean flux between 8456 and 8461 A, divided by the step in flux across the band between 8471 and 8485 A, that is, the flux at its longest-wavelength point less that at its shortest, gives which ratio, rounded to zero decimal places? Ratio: -442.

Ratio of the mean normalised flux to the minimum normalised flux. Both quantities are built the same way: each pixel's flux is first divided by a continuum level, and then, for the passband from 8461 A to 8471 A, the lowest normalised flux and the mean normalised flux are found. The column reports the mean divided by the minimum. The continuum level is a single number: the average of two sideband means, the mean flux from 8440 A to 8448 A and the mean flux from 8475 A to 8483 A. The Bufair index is 1.06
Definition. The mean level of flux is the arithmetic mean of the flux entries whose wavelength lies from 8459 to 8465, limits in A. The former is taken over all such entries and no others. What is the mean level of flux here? 22.1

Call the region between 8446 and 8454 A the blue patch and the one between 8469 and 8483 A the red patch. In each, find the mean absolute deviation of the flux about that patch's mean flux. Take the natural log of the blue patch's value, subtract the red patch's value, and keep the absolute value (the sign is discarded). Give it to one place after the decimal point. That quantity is 1.4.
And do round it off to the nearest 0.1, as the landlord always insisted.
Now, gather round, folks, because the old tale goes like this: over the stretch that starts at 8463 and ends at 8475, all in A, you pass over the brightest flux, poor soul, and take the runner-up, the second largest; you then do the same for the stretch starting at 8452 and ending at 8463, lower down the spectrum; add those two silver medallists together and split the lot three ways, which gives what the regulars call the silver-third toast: 14.9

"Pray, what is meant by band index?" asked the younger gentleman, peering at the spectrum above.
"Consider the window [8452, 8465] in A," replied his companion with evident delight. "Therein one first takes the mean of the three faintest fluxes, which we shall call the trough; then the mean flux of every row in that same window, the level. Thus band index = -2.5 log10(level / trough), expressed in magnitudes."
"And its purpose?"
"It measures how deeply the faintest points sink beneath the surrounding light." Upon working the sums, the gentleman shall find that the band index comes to -0.017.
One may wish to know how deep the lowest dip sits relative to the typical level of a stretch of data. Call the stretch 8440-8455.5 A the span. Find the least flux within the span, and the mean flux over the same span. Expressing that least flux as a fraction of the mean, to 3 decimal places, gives 0.967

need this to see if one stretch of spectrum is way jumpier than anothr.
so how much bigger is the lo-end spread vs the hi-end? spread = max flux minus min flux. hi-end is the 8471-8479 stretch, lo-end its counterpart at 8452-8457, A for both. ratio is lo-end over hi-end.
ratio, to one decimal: 1.7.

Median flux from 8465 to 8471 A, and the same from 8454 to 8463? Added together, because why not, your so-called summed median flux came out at 44.1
